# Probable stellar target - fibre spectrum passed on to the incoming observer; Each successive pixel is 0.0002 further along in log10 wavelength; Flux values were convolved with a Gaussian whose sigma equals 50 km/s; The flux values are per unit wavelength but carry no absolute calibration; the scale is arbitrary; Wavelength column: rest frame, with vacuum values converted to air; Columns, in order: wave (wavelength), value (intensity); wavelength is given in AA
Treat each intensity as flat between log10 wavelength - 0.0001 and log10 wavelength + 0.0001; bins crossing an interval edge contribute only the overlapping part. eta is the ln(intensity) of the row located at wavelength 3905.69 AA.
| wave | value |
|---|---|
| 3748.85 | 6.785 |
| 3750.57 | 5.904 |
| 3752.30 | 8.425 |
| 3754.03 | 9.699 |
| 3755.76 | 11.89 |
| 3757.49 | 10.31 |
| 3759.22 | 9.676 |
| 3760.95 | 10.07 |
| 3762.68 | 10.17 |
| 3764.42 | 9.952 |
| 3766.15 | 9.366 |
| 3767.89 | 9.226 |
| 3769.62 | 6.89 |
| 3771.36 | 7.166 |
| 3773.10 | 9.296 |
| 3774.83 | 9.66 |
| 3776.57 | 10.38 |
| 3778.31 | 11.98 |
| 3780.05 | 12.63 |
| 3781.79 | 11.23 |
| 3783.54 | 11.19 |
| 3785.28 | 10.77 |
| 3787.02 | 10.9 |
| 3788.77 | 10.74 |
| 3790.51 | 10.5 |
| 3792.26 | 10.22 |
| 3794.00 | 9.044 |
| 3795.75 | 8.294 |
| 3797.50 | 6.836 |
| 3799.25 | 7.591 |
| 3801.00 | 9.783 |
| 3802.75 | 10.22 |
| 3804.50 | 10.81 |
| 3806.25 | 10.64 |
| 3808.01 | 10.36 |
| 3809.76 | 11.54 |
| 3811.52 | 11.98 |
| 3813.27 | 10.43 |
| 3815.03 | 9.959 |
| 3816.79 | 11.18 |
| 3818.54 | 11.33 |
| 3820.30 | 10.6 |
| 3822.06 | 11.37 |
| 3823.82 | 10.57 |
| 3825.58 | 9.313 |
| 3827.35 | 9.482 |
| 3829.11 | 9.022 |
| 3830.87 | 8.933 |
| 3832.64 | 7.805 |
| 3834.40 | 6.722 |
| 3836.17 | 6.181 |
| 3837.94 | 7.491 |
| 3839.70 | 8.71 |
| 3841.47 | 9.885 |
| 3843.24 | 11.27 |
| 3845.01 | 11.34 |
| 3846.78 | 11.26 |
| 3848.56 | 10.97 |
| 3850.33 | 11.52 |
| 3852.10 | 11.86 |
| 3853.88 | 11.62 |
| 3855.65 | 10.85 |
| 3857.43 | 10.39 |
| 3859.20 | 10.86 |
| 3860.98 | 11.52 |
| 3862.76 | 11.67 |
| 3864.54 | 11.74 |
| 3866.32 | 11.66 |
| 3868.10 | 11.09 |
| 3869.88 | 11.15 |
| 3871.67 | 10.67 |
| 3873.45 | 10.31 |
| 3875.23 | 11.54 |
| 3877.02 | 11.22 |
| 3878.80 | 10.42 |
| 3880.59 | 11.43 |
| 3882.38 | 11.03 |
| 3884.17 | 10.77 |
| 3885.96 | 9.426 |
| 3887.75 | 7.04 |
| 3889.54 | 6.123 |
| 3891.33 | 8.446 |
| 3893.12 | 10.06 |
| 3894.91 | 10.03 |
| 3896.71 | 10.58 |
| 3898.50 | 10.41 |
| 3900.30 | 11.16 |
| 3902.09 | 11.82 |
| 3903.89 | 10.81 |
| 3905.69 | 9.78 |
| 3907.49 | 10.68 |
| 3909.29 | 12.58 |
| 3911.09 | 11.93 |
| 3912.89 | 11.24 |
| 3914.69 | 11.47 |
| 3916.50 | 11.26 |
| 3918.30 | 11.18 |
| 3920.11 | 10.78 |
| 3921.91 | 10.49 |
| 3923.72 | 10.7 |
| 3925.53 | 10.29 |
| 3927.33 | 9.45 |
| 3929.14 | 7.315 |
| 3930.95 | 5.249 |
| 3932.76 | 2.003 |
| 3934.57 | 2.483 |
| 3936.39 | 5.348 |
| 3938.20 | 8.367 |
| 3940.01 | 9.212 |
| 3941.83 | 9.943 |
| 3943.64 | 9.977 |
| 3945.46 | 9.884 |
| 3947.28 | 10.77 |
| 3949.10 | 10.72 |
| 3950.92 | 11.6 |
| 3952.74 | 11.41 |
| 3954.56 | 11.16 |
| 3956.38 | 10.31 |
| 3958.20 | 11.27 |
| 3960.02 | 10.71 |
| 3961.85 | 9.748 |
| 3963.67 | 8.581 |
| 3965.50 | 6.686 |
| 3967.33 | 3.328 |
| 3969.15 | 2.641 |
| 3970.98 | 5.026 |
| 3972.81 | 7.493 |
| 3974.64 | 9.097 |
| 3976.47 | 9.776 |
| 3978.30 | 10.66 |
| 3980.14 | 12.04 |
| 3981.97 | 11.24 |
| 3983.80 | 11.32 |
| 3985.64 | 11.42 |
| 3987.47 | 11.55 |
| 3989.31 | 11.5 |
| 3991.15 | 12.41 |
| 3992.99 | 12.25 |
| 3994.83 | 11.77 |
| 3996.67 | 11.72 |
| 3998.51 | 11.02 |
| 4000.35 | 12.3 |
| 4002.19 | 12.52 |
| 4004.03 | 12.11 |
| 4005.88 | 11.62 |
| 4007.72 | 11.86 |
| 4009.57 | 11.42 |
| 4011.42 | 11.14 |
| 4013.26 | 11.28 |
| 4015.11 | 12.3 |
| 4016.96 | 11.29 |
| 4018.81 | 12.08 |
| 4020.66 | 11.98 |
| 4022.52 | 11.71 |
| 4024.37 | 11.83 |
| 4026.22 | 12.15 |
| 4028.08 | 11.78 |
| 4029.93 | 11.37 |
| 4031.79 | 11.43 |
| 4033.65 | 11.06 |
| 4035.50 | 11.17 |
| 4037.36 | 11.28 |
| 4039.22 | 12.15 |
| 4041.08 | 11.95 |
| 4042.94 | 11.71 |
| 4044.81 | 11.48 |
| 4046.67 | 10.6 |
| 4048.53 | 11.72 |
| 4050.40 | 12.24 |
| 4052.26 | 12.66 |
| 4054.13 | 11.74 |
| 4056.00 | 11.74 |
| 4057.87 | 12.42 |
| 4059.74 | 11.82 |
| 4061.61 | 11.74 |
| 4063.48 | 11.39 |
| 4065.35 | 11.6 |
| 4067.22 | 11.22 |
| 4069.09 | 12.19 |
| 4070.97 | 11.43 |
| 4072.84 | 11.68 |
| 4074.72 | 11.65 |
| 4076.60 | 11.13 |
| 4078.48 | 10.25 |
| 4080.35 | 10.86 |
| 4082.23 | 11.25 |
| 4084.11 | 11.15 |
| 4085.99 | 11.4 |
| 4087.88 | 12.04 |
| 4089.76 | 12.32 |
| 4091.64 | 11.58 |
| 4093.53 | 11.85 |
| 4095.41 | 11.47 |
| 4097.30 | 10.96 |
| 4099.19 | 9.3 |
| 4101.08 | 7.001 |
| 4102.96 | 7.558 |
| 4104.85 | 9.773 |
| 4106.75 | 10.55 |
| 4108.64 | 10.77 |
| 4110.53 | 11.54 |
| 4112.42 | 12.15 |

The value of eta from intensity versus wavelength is 2.28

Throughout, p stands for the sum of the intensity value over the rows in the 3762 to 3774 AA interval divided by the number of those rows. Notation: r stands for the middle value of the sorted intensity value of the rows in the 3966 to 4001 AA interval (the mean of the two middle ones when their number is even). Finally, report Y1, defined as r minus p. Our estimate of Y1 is 2.5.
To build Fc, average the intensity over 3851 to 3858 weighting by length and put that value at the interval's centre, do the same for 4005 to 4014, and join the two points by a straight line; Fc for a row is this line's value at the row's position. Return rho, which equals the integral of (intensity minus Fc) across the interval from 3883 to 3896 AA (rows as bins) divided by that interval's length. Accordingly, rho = -2.4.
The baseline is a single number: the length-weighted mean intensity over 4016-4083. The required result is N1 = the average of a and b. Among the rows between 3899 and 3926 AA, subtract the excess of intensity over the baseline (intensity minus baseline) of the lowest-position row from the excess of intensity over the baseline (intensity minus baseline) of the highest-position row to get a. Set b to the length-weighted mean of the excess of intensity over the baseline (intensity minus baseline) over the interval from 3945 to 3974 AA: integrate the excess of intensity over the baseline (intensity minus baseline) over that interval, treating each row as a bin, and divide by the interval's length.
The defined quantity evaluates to -1.8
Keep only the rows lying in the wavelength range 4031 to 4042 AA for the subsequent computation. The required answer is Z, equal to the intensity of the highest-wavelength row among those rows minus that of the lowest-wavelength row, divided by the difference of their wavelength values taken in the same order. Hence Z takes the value 0.06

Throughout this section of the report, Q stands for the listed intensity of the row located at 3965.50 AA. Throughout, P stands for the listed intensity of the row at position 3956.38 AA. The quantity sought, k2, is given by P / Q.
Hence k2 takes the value 1.54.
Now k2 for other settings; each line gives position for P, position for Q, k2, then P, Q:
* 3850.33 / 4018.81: 0.95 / 11.52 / 12.08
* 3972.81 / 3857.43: 0.72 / 7.493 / 10.39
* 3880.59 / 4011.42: 1.03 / 11.43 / 11.14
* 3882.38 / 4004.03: 0.91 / 11.03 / 12.11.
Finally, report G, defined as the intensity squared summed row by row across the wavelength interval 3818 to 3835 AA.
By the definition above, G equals 926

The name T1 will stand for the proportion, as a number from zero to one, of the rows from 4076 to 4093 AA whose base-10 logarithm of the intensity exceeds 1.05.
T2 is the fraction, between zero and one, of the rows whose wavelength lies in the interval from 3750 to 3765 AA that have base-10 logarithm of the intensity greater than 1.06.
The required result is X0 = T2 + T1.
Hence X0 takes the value 0.7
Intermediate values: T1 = 0.56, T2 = 0.11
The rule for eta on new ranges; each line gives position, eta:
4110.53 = 2.45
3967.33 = 1.20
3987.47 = 2.45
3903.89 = 2.38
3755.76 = 2.48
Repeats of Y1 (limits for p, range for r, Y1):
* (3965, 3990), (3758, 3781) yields 0.8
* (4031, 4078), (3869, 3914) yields -1.0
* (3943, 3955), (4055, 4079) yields 0.9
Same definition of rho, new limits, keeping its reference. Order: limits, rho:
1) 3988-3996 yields 0.5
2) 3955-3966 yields -1.7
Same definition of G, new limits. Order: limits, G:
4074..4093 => 1294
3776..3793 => 1227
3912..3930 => 1099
